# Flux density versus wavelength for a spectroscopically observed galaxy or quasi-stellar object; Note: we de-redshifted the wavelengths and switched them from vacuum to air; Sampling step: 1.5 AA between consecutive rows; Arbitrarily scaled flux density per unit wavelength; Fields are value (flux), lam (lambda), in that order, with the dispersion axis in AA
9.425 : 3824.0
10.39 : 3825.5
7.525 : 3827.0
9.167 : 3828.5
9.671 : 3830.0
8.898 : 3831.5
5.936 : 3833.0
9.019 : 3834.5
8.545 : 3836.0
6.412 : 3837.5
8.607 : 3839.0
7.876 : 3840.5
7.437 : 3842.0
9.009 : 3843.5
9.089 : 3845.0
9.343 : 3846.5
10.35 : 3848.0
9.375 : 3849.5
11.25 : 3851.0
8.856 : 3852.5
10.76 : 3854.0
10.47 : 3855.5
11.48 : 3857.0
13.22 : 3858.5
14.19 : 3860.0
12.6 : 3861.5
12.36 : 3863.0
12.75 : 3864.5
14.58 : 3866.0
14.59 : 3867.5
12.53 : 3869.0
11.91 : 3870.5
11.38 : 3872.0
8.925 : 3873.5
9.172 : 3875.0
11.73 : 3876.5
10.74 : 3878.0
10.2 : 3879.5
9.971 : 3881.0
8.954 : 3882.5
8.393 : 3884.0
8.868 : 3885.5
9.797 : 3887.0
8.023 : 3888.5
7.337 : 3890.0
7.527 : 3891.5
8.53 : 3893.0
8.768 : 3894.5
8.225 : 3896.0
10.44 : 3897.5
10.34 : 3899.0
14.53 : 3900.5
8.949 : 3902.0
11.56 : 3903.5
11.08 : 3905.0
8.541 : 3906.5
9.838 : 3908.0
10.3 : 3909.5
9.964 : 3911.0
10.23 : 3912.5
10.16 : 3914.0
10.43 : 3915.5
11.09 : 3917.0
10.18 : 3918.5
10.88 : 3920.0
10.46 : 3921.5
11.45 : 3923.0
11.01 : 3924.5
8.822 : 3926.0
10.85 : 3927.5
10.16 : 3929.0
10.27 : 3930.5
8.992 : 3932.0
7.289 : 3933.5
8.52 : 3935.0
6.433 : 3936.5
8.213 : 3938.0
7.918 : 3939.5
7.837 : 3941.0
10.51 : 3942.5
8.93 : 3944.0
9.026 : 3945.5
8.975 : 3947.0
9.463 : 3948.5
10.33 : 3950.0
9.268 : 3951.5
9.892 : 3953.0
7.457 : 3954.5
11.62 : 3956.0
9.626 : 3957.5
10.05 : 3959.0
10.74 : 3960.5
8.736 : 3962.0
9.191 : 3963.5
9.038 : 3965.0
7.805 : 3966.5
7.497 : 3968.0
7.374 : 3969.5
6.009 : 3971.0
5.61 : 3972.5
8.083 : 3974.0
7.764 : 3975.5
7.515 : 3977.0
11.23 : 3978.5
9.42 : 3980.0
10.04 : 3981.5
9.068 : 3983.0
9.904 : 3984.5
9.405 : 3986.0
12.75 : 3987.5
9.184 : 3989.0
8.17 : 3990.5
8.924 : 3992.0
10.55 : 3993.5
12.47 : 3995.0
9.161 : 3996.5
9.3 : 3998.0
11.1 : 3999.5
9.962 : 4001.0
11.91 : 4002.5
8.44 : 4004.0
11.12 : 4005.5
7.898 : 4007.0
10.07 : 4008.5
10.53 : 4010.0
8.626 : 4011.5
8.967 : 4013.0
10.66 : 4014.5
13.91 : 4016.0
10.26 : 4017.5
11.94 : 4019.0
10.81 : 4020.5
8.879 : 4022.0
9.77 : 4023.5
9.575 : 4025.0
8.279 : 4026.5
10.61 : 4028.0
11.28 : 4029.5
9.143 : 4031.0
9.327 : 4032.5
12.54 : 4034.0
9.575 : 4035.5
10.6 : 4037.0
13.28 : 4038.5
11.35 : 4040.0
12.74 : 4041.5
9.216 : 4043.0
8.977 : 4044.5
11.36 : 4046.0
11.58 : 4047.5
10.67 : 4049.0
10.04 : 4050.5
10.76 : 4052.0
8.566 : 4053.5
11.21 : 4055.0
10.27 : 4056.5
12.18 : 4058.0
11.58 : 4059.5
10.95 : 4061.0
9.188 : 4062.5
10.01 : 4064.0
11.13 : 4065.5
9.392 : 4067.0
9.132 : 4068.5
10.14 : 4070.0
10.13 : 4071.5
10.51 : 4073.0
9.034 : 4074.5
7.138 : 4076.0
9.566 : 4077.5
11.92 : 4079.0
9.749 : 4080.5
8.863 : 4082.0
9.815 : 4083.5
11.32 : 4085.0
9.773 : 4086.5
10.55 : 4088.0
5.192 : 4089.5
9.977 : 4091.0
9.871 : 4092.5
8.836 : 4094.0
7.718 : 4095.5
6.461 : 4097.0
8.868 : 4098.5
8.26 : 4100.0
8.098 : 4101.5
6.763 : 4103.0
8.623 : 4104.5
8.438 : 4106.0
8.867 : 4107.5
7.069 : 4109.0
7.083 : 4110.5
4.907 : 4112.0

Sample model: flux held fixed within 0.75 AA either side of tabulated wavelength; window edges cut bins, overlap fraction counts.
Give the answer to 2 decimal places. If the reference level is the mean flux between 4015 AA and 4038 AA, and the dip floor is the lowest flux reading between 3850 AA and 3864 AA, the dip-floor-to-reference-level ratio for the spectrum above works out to 0.85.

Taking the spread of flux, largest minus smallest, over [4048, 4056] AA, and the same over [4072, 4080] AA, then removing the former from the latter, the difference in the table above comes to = 2.1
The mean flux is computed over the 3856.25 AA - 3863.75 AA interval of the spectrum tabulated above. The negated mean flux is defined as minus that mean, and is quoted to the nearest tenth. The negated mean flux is -12.8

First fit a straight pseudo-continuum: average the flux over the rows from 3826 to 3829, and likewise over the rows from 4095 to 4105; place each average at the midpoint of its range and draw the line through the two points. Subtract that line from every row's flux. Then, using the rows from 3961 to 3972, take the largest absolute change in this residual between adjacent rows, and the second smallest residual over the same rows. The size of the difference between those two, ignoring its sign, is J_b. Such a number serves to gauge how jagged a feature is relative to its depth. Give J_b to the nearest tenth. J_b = 2.1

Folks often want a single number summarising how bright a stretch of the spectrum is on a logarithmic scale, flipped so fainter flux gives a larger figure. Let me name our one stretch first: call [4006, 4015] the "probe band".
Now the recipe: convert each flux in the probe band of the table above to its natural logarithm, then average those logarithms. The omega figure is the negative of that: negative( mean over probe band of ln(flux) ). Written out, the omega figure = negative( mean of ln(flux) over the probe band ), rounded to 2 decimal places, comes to -2.24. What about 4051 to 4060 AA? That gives -2.37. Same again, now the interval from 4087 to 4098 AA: -2.10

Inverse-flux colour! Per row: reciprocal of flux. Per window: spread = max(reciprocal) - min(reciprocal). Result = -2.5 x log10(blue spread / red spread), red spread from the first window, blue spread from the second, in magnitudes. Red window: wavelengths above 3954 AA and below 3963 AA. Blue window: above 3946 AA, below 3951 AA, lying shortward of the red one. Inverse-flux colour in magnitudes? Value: 1.3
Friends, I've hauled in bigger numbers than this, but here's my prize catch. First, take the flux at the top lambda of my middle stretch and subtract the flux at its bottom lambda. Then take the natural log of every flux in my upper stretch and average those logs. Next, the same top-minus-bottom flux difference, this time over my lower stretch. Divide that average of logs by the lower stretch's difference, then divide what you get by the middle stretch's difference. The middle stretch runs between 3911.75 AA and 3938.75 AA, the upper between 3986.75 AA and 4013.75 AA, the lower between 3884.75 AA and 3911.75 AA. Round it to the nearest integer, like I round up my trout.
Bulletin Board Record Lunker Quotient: -1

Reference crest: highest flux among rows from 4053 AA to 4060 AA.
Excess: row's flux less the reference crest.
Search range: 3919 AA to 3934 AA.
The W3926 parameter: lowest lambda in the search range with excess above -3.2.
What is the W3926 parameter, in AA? 3920.0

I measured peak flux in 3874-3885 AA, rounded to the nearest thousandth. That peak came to 11.730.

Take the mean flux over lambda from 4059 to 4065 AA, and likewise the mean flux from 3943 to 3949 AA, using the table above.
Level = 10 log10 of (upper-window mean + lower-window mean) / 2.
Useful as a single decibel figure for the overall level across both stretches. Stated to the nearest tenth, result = 9.9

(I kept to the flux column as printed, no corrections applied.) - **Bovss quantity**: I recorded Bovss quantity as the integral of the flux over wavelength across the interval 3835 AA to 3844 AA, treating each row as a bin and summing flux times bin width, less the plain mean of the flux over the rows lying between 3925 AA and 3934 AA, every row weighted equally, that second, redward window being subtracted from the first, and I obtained 62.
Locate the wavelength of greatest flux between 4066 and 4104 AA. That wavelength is 4079.0 AA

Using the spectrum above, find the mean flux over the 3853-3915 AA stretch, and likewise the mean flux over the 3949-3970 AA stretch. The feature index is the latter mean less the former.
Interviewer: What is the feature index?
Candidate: -1.4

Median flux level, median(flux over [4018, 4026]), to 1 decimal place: 9.8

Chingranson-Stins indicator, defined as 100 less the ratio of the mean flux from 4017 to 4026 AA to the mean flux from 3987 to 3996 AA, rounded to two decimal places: 99.01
